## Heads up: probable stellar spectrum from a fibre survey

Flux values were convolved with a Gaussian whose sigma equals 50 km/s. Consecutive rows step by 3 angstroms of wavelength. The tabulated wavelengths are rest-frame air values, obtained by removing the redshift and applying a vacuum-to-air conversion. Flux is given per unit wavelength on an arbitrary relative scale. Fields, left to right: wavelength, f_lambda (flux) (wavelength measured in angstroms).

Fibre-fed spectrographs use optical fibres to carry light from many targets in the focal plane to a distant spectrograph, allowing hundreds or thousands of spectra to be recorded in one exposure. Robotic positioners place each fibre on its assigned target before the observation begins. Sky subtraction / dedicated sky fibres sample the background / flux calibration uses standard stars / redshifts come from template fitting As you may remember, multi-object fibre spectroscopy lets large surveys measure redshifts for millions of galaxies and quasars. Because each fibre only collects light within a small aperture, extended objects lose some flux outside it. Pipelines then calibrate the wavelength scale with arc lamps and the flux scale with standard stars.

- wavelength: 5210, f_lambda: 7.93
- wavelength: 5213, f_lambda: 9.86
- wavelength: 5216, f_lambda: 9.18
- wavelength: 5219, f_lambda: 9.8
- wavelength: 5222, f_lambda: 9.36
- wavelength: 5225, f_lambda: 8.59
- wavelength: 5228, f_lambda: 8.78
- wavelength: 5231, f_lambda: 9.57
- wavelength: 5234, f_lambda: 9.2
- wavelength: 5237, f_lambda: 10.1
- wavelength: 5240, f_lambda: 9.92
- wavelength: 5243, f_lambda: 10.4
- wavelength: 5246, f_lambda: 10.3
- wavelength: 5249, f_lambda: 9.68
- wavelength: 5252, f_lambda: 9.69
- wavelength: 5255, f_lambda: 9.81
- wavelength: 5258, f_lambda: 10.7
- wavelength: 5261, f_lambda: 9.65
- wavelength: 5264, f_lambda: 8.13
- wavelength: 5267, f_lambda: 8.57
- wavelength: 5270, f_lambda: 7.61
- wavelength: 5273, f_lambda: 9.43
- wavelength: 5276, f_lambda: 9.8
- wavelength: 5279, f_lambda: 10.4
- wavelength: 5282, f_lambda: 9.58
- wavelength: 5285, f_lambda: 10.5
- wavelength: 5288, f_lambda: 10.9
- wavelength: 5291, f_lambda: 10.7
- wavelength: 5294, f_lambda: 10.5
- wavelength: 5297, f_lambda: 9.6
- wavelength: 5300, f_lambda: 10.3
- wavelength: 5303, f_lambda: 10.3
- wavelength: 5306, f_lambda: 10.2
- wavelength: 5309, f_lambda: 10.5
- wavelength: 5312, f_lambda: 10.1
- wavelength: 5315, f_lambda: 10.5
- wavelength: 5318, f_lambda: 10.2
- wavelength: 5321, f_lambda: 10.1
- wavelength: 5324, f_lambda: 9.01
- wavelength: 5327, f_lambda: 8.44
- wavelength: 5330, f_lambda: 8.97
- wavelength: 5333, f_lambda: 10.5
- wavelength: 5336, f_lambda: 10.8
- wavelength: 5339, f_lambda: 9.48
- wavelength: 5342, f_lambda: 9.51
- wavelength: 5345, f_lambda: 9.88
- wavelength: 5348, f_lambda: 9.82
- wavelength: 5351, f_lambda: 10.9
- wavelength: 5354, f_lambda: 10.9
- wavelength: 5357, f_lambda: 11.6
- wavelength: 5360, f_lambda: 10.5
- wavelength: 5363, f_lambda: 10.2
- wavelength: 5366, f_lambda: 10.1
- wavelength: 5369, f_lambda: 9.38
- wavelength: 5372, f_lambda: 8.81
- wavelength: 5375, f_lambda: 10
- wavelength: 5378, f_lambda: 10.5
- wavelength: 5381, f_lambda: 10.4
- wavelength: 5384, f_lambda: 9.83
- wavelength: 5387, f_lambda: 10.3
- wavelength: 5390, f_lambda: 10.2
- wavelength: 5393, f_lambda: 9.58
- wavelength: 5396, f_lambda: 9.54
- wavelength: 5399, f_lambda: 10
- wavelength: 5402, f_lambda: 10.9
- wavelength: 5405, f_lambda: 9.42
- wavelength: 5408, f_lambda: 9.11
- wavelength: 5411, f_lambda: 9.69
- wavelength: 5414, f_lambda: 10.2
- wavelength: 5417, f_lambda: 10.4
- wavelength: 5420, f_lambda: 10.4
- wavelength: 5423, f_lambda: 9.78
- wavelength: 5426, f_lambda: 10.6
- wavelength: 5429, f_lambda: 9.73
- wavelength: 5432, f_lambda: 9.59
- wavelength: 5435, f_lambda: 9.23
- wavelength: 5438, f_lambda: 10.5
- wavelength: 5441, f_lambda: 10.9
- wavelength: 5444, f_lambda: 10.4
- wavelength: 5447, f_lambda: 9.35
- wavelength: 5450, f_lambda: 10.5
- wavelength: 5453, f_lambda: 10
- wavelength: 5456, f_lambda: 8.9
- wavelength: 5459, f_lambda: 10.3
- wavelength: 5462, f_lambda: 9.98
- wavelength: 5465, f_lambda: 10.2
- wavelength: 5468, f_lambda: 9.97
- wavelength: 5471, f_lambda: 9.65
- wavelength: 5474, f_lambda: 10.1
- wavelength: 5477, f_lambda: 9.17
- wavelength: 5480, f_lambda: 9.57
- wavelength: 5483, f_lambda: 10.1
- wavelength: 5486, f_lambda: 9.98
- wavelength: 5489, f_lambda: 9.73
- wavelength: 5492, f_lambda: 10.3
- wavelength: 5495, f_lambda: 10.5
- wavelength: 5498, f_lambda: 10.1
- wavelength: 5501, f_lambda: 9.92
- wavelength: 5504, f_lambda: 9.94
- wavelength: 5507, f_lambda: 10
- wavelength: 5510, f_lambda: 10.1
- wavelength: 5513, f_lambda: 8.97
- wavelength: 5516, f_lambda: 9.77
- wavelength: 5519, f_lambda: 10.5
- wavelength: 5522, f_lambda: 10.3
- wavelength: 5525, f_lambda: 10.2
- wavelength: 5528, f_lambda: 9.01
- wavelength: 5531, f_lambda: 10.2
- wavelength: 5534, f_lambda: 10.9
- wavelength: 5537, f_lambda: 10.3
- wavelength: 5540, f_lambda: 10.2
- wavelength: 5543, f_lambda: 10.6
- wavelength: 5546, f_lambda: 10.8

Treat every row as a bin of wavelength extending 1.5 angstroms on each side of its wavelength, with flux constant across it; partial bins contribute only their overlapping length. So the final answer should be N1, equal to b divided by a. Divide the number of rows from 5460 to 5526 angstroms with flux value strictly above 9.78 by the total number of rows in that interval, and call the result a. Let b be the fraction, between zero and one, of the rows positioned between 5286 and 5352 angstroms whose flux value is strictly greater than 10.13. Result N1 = 0.75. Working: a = 0.73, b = 0.55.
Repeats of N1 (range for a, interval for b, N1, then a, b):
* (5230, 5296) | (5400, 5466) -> 0.92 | 0.55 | 0.50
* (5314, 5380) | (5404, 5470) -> 0.67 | 0.68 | 0.45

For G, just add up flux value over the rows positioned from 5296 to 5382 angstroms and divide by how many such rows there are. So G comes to 10.1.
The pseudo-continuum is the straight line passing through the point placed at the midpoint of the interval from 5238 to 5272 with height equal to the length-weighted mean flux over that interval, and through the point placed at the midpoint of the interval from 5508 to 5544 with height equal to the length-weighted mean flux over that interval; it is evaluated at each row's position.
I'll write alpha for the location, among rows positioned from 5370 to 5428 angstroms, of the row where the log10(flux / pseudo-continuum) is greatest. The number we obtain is 5402 angstroms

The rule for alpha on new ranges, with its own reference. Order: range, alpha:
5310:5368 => 5357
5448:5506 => 5450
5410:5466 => 5441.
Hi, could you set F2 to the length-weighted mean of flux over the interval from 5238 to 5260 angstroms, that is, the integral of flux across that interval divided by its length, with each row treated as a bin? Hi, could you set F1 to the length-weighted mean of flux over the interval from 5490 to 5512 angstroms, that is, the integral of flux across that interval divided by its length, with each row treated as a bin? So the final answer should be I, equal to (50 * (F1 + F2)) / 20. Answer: 50.4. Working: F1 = 10.1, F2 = 10.1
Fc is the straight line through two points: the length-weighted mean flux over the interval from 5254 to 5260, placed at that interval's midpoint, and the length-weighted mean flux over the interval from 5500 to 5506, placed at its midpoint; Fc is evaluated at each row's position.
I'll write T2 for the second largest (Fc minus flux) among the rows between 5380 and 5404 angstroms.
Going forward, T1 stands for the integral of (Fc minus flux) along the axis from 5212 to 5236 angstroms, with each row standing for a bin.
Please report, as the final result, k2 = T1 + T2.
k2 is 24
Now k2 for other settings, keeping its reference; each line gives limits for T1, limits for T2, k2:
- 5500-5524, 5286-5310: 0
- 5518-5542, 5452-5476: -7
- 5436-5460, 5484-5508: -2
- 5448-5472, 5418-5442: 2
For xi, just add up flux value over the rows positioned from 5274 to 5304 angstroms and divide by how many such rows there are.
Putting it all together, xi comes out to 10.3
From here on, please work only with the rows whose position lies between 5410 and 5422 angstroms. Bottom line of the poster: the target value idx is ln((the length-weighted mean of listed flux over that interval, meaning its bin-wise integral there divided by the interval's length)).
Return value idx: 2.32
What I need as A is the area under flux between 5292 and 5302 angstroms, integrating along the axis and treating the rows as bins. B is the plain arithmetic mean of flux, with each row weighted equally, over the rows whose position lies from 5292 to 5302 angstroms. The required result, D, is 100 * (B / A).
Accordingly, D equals 10.0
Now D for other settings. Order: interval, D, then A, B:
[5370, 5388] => 5.6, 179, 10.0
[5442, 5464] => 4.5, 219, 9.9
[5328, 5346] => 5.6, 177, 9.9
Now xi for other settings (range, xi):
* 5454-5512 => 9.9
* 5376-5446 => 10.1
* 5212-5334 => 9.7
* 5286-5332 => 10.0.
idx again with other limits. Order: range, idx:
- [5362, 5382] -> 2.29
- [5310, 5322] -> 2.33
